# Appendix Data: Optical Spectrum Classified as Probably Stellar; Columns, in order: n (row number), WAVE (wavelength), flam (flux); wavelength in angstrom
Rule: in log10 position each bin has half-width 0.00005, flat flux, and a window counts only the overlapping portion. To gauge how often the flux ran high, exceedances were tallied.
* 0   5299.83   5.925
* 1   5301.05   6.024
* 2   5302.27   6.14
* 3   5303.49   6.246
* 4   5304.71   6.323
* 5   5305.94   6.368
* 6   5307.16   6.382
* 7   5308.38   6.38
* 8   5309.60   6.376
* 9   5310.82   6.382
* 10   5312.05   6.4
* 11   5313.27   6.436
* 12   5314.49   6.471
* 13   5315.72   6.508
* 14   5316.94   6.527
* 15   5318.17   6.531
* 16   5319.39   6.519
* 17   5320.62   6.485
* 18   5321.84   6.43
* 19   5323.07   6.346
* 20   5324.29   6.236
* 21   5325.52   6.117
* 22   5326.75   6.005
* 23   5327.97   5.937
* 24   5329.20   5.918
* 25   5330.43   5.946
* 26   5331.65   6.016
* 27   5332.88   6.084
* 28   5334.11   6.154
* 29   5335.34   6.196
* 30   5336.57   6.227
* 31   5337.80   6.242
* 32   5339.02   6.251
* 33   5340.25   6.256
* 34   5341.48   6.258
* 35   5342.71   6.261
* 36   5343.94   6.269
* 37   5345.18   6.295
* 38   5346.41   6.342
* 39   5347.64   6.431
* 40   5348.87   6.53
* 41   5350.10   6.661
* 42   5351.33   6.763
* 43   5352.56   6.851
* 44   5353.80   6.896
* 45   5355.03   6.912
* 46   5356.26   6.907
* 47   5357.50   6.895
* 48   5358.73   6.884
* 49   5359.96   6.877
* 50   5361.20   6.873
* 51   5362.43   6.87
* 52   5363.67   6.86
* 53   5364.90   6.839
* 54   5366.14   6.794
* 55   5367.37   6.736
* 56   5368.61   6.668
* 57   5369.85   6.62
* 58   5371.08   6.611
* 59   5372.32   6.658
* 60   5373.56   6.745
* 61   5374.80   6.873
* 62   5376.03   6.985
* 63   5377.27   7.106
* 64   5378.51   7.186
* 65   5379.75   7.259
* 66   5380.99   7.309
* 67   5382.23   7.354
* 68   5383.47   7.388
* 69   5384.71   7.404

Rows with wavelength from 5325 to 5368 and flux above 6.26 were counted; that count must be 21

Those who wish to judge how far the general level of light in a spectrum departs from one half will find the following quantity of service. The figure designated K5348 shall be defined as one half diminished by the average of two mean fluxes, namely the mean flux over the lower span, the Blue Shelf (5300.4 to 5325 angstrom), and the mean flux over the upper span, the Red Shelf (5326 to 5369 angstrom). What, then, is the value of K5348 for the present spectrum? -5.93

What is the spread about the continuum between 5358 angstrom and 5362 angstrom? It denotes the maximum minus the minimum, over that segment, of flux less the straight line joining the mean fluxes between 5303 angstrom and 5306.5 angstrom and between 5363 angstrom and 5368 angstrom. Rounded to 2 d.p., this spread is 0.03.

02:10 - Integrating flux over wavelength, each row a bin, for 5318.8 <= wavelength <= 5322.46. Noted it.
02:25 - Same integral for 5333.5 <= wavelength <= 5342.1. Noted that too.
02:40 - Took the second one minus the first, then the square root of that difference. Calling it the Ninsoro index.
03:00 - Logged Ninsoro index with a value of 5.5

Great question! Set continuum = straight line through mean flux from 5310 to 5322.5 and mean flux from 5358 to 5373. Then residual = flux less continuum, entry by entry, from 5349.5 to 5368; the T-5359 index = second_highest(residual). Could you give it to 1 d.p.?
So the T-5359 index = 0.2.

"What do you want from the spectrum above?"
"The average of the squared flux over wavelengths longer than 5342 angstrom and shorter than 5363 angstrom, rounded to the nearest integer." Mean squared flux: 45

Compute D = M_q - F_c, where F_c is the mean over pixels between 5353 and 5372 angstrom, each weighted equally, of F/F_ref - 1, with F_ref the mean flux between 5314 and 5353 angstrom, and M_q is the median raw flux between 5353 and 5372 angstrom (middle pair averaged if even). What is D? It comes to 6.79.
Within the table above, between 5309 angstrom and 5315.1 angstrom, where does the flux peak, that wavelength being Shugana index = 5314.49 angstrom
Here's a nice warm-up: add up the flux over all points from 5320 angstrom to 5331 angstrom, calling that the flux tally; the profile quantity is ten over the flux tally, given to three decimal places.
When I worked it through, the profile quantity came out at 0.180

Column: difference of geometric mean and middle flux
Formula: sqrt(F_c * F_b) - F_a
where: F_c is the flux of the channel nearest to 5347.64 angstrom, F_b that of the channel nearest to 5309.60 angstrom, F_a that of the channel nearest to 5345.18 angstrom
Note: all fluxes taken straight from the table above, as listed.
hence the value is 0.11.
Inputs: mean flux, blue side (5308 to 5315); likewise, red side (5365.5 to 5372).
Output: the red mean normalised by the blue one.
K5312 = 1.04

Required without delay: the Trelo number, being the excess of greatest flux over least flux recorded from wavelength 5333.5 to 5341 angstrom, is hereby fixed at 0.10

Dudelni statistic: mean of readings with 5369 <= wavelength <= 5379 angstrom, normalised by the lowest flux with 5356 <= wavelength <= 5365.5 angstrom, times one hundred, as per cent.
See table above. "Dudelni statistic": 100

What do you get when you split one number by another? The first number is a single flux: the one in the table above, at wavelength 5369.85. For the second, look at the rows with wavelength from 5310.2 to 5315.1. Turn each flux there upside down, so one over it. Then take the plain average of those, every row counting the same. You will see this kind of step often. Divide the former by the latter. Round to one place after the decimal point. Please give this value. 42.5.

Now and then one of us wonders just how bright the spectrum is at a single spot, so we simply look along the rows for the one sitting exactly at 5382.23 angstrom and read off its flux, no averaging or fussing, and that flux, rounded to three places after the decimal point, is 7.354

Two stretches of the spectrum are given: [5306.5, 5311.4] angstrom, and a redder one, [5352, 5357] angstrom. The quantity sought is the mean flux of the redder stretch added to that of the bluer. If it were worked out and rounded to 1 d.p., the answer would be 13.3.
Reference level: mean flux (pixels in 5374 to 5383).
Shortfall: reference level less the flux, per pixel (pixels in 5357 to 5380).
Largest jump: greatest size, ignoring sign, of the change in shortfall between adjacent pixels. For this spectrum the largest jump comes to 0.13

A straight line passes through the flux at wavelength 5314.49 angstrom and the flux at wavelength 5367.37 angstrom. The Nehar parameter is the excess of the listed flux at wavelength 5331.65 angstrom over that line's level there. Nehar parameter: -0.54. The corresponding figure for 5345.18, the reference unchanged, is -0.33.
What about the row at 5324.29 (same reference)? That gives -0.28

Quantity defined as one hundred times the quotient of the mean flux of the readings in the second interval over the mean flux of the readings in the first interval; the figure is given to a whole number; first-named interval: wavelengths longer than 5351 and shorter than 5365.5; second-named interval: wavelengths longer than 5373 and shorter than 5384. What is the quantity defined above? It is 104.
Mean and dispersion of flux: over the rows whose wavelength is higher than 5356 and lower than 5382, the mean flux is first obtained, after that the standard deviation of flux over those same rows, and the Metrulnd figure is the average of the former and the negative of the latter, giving 3.3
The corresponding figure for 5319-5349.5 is 3.0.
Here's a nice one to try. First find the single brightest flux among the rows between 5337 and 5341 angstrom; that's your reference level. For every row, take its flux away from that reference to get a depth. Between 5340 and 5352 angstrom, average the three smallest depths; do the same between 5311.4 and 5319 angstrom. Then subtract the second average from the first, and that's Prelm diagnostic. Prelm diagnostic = -0.13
